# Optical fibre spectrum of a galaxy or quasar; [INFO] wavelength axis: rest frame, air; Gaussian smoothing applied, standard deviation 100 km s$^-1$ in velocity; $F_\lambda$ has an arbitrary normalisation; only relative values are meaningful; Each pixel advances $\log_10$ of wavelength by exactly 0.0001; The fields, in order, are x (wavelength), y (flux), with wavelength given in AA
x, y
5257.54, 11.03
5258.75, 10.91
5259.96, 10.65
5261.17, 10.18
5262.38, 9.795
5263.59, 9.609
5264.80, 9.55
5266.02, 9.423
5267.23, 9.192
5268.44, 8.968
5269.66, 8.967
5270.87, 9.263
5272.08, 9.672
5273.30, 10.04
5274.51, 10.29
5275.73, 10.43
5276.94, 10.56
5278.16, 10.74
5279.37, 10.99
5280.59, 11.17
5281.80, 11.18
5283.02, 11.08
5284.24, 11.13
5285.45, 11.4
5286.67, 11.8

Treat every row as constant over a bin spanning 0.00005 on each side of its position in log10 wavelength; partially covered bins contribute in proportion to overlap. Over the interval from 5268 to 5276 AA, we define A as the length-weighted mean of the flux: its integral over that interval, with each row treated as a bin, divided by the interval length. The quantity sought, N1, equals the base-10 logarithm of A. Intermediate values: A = 9.6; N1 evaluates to 0.98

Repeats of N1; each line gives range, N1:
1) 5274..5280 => 1.03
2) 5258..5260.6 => 1.03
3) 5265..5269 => 0.97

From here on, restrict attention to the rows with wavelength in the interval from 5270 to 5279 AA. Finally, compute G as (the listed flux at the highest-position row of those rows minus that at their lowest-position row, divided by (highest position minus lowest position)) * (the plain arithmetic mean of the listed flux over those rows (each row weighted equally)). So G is 2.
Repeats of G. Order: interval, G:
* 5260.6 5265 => -2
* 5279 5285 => 0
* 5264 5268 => -1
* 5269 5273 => 3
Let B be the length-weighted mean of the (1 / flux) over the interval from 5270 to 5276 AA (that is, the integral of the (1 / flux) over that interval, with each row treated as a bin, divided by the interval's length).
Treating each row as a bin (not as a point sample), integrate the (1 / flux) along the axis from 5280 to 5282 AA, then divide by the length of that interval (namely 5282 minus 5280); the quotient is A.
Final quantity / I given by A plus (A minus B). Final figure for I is 0.078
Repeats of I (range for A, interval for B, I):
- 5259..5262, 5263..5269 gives 0.085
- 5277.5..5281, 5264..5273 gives 0.075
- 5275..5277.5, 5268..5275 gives 0.086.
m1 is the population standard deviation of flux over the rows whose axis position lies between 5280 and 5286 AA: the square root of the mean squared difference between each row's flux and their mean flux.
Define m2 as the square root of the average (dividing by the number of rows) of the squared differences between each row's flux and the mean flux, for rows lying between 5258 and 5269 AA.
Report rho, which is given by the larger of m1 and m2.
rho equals 0.6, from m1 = 0.11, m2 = 0.61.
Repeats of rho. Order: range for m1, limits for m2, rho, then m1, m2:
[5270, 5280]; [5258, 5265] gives 0.5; 0.53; 0.52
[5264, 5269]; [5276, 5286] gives 0.2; 0.22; 0.25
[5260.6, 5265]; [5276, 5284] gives 0.2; 0.25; 0.23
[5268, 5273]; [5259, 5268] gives 0.5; 0.29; 0.46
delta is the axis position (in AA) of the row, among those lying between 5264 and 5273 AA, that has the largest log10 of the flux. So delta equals 5272.08 AA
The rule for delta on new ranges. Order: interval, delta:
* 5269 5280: 5279.37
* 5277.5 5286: 5285.45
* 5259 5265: 5259.96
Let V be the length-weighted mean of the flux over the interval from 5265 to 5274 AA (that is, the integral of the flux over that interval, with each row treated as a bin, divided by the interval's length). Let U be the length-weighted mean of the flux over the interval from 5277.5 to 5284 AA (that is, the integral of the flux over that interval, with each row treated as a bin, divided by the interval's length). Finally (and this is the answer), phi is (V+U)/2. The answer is 10.2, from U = 11.0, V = 9.4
